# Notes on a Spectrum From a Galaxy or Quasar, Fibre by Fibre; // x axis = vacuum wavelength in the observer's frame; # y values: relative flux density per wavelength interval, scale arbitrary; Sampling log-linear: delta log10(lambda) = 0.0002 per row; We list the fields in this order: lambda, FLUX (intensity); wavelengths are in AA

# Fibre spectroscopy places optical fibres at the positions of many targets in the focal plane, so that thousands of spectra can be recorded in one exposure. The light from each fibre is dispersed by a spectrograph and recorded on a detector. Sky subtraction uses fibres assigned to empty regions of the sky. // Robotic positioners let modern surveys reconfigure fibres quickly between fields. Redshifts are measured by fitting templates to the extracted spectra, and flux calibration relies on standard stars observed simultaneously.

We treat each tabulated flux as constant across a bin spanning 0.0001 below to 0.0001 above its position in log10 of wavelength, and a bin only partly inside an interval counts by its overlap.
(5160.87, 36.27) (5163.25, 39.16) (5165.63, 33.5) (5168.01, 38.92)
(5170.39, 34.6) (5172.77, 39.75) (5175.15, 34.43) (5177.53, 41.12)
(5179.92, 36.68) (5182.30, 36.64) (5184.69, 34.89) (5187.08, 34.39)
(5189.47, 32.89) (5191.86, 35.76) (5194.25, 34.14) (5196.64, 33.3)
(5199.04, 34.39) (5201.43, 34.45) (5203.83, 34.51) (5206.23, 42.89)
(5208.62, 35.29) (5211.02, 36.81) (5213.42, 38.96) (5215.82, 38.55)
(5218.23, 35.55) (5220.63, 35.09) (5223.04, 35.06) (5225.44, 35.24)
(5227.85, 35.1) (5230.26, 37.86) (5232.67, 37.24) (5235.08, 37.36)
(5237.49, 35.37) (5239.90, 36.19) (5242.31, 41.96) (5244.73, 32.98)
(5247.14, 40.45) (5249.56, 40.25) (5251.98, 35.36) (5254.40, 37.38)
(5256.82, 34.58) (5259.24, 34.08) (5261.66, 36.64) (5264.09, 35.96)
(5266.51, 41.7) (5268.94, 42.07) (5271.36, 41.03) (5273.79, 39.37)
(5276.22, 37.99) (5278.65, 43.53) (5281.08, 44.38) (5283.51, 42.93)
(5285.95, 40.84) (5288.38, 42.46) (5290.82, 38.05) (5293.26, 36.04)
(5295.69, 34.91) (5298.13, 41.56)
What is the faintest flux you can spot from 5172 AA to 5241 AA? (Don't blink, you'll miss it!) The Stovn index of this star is 32.89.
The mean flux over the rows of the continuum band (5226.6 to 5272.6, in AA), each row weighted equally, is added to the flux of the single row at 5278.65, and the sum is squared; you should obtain 6575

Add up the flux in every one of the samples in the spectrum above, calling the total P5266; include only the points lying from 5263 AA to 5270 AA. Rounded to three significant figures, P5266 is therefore 120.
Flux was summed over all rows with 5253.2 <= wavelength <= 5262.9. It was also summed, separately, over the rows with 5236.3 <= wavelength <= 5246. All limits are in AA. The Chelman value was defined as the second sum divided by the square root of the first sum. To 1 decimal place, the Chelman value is 12.3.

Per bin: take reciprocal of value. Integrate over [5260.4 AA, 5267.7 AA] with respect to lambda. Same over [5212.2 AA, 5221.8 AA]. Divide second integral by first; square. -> 1.8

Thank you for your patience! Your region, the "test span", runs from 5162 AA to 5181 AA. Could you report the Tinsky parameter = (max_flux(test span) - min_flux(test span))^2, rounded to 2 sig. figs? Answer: 58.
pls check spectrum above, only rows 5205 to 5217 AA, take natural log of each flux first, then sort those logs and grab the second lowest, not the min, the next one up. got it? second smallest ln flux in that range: 3.61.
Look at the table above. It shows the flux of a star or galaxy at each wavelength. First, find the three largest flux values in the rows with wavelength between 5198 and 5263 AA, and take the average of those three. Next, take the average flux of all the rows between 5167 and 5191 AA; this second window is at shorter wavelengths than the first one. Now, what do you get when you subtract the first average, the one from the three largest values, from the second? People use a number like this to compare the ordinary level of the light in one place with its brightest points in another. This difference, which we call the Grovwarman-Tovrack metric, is -5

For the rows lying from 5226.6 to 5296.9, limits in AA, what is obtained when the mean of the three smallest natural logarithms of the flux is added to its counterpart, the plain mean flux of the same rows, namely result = 41.9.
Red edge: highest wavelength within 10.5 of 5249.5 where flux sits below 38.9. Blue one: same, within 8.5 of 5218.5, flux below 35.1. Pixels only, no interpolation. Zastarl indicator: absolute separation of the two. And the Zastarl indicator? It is 36.2 AA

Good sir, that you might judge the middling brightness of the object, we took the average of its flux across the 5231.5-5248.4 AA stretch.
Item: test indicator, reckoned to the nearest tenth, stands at 37.4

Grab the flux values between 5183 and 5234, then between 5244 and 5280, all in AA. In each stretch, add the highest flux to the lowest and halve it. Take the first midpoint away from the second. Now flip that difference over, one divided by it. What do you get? 2.7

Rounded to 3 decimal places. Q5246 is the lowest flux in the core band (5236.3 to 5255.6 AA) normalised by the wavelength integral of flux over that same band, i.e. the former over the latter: 0.046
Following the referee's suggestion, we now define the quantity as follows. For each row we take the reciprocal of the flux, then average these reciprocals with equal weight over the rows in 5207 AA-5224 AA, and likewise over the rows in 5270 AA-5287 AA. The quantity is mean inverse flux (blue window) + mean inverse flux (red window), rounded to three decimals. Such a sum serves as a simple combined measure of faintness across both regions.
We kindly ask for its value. 0.052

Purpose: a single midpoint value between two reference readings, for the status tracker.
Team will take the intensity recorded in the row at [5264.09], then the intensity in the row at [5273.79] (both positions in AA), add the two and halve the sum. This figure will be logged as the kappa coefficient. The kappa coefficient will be 37.7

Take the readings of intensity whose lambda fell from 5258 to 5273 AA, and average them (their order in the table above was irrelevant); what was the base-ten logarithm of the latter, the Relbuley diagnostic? 1.59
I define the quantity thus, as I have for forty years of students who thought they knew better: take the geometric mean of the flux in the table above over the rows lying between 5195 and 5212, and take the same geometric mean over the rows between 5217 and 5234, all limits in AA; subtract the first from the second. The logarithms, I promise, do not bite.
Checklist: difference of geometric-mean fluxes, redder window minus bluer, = 0.0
